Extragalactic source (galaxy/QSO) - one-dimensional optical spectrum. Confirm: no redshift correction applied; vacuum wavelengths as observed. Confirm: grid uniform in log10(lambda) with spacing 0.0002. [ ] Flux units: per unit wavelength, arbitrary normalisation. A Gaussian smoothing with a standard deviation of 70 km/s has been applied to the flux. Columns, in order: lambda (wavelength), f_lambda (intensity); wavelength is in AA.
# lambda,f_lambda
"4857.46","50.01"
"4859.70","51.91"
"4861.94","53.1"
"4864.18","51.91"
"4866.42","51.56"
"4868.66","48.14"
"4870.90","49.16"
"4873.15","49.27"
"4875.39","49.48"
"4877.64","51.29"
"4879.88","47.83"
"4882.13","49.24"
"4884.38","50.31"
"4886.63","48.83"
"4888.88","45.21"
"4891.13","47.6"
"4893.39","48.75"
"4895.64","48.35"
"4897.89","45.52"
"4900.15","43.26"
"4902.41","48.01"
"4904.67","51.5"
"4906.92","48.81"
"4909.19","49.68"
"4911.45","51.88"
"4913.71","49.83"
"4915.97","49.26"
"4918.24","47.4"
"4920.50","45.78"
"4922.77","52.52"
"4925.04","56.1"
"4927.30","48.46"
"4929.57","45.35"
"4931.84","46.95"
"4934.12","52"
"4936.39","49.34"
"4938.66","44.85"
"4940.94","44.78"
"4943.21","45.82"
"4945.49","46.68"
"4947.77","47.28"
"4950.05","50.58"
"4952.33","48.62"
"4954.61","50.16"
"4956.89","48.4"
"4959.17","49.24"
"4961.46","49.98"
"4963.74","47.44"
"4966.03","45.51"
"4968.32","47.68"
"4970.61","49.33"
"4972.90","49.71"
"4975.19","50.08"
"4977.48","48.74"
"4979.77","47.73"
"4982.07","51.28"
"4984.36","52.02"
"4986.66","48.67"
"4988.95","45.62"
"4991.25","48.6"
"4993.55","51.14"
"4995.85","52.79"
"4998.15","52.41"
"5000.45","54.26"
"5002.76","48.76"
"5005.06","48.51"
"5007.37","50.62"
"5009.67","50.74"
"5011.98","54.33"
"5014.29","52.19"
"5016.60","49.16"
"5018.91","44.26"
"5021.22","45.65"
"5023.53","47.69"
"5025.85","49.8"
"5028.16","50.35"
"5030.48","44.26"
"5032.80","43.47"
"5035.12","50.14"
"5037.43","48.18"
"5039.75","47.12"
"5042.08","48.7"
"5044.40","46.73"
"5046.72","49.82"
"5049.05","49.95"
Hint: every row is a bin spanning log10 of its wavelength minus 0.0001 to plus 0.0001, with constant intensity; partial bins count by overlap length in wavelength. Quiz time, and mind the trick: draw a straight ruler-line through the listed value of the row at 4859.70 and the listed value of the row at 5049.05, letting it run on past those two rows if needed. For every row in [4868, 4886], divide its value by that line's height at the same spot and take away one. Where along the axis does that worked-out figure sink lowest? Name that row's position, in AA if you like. 4879.88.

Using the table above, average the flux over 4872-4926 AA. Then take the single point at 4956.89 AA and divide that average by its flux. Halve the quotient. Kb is 0.506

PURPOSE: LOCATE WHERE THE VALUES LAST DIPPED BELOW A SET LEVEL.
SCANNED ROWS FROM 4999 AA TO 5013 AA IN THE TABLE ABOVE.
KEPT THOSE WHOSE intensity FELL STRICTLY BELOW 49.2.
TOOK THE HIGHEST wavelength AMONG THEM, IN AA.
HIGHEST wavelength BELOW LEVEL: 5005.06 AA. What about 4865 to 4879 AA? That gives 4870.90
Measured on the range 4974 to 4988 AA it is 4986.66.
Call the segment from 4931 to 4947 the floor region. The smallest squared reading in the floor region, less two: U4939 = 2003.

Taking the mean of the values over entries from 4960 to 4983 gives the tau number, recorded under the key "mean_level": 48.7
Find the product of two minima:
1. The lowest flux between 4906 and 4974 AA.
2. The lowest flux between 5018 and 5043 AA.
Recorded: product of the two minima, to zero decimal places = 1947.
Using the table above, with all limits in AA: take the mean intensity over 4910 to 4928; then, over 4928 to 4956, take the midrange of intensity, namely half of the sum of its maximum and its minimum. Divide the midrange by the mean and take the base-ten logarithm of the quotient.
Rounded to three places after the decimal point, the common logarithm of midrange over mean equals -0.016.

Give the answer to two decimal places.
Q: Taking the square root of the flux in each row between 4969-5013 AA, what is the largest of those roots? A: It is 7.37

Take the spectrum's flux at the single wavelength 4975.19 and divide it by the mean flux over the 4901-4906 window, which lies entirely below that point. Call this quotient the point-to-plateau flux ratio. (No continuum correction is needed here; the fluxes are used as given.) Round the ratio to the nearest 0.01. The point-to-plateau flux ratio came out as 1.01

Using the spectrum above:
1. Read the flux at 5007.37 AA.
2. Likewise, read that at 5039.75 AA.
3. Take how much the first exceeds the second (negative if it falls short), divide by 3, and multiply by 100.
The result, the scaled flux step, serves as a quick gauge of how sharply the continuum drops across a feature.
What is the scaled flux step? 117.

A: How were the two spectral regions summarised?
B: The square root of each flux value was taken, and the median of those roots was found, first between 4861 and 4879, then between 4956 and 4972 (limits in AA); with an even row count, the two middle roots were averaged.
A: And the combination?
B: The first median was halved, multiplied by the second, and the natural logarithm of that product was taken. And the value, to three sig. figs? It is 3.21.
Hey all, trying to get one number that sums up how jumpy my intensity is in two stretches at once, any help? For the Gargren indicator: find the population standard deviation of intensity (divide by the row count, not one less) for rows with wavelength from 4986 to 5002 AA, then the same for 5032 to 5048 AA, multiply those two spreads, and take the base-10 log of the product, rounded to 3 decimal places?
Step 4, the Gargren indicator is 0.767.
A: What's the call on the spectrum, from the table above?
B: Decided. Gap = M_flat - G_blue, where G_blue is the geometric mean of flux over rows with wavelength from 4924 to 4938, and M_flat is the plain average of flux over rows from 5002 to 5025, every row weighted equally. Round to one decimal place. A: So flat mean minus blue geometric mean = -0.4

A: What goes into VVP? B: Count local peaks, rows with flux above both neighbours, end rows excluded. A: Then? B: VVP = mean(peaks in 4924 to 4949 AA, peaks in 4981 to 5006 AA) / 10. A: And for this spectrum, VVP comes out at 0.20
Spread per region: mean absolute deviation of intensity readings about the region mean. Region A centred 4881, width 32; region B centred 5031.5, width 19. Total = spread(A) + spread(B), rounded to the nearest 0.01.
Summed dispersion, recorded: 3.12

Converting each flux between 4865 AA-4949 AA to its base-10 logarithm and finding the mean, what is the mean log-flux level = 1.686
